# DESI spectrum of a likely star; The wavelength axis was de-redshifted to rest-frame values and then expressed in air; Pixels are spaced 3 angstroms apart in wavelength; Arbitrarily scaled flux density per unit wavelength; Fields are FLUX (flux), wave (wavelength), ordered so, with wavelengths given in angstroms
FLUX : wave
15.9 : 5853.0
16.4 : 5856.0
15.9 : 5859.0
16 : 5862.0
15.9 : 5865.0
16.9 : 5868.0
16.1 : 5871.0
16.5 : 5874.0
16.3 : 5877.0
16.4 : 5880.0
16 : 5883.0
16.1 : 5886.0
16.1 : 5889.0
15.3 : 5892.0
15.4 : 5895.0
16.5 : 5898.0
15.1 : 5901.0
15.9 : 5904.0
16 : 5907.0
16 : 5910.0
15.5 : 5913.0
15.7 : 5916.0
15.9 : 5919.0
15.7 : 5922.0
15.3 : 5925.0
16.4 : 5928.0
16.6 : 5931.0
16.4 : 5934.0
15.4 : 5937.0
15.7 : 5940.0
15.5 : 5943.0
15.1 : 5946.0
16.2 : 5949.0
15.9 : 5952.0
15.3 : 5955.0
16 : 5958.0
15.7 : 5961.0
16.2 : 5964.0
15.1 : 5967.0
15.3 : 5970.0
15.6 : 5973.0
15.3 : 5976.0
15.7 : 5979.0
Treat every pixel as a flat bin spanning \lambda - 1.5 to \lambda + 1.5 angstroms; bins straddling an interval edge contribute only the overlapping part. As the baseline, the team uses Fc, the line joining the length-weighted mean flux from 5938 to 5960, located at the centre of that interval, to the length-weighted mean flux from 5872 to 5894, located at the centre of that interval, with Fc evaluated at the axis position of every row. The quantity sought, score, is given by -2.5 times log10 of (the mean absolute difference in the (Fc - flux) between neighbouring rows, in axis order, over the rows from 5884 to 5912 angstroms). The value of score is 0.66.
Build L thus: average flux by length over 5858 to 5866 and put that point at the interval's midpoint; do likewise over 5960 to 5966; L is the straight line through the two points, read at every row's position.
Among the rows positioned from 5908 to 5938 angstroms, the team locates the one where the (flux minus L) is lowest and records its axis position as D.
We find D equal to 5925.0 angstroms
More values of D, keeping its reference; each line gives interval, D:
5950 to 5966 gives 5955.0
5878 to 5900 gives 5892.0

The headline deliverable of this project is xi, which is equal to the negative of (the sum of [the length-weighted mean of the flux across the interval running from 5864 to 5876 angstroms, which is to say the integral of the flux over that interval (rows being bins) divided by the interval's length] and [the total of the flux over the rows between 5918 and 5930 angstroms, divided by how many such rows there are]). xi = -32.2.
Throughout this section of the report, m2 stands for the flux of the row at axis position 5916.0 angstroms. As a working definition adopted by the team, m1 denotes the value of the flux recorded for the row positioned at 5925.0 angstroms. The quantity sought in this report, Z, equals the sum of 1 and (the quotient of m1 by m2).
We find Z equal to 1.97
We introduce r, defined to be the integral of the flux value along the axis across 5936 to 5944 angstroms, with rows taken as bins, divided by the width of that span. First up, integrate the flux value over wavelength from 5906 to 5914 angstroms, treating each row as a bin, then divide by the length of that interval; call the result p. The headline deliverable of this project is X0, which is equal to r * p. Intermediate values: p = 15.8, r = 15.5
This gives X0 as 246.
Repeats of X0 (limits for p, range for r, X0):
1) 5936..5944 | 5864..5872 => 254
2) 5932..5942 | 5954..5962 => 249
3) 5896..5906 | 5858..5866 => 252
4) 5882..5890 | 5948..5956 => 254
